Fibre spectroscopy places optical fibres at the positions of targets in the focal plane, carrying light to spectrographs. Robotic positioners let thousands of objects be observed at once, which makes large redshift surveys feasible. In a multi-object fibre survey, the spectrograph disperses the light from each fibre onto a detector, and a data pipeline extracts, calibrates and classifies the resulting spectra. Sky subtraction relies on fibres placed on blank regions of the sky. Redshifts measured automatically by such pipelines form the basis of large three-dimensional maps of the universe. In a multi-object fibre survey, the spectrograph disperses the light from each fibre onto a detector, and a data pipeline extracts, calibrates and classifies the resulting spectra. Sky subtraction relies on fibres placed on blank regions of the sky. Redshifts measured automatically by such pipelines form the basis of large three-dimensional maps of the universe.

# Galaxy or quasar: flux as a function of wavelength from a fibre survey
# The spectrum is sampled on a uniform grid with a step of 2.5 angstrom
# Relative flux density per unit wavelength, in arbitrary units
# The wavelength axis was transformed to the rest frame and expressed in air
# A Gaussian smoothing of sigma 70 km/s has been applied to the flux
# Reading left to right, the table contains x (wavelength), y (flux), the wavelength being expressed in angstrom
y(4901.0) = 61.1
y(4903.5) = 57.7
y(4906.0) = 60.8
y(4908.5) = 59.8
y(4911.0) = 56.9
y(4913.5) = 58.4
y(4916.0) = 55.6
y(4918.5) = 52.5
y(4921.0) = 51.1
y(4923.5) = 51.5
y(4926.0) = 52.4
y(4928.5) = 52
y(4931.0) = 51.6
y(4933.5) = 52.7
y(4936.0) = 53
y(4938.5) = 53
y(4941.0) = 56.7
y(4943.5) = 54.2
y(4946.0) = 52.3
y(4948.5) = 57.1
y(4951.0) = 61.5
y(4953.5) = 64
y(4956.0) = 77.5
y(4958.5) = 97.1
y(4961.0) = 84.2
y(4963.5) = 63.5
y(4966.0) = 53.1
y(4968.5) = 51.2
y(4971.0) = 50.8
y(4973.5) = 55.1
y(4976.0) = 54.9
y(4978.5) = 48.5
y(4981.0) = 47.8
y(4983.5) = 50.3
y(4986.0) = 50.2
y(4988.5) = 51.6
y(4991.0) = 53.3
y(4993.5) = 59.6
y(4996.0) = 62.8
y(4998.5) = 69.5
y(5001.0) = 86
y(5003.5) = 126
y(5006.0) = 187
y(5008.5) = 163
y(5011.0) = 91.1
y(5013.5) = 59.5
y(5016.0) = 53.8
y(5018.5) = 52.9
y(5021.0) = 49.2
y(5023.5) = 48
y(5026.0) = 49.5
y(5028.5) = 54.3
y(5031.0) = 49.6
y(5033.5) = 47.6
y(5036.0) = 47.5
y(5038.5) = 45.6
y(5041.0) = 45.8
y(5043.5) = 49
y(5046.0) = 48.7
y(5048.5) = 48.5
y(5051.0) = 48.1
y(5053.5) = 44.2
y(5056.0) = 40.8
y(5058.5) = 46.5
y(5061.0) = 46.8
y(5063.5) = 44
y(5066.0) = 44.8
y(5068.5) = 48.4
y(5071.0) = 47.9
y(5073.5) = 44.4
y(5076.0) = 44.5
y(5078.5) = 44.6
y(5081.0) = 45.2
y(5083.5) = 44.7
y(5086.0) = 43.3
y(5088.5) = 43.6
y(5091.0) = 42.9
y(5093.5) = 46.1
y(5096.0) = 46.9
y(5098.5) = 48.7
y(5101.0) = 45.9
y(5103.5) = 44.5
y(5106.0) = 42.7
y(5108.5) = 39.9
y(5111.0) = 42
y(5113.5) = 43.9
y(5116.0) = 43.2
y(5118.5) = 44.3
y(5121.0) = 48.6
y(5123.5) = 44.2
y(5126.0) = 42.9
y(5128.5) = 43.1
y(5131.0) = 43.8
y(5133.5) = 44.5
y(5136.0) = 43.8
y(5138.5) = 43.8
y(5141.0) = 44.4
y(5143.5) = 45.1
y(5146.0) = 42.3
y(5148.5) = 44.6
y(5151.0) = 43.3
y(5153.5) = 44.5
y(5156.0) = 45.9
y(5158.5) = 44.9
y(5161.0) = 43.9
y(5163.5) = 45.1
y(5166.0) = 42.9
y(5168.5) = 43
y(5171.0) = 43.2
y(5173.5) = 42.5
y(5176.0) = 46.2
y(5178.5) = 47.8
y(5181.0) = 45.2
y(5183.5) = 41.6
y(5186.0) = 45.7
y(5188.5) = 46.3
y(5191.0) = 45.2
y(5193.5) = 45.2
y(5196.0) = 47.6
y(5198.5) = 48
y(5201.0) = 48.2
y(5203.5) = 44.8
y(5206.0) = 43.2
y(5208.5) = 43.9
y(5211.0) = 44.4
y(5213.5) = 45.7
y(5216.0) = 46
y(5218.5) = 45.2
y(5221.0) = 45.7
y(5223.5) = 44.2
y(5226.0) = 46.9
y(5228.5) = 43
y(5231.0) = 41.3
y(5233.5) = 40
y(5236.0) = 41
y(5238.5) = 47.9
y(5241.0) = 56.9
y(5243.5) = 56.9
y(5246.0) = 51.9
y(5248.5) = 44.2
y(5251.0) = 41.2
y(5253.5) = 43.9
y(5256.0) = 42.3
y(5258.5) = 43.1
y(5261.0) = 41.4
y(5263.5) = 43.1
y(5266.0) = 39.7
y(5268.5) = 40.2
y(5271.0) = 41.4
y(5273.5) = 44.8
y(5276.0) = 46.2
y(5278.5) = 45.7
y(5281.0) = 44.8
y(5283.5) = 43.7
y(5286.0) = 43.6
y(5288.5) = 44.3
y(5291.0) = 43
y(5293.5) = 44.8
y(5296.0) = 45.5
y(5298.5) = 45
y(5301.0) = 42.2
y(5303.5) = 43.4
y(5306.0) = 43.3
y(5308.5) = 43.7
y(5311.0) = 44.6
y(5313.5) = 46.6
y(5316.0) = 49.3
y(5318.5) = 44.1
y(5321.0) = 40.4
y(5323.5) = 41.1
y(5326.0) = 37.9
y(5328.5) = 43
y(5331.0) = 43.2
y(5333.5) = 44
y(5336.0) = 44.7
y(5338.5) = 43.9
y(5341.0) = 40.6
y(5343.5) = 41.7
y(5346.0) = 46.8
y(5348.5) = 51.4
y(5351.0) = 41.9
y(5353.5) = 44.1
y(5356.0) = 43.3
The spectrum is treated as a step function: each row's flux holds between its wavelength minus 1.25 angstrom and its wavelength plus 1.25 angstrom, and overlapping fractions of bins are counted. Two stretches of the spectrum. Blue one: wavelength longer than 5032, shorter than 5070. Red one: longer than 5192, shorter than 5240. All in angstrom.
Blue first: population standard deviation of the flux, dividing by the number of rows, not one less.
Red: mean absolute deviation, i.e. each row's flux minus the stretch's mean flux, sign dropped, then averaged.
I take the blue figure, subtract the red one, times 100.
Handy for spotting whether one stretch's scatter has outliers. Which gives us 30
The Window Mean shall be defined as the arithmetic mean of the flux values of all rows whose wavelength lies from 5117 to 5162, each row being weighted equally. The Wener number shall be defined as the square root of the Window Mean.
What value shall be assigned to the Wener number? 6.66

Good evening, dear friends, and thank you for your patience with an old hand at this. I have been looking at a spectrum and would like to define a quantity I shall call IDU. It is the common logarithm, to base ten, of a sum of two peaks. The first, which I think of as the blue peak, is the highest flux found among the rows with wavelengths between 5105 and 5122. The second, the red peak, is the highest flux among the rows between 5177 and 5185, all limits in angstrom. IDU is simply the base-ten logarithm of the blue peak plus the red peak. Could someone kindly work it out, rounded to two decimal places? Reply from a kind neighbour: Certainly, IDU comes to 1.98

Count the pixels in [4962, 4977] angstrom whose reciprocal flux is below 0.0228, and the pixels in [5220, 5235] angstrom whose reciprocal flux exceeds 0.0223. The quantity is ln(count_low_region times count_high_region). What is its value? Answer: 3.2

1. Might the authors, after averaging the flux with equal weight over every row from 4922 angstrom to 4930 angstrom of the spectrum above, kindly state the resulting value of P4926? 52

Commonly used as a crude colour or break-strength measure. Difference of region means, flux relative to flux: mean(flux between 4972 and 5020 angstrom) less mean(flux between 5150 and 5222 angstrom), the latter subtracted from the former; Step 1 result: 30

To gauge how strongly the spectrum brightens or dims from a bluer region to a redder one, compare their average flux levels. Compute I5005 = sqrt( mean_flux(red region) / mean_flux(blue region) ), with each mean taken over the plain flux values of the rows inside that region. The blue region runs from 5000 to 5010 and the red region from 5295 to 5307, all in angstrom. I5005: 0.56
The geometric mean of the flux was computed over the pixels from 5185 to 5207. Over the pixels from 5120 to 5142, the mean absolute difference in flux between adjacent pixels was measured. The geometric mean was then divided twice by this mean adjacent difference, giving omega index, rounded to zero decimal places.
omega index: 40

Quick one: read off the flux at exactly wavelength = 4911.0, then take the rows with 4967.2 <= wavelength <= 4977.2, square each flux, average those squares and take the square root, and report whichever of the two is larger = 57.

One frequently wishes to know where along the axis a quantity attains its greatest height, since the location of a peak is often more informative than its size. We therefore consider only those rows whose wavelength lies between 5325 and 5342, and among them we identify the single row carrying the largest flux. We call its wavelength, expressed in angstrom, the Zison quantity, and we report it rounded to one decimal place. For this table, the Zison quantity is 5336.0 angstrom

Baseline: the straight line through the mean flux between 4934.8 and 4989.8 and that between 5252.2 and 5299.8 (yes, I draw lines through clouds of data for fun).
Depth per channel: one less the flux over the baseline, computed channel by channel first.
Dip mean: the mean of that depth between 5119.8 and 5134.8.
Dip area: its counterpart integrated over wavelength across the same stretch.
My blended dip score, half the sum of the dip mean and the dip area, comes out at 1.0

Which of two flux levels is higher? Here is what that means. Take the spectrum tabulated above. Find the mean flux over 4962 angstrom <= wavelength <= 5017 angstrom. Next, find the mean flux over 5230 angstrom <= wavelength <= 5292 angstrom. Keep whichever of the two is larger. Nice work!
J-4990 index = 72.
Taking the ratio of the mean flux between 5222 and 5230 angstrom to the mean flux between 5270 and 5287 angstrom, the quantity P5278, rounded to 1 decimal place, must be 1.0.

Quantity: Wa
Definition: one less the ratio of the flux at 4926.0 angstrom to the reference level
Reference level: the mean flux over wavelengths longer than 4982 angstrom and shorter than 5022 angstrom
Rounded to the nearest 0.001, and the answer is 0.338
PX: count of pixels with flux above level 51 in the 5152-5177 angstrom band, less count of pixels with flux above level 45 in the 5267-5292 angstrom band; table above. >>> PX -2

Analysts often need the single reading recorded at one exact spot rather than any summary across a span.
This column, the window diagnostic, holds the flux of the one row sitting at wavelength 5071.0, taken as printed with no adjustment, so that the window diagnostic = 47.9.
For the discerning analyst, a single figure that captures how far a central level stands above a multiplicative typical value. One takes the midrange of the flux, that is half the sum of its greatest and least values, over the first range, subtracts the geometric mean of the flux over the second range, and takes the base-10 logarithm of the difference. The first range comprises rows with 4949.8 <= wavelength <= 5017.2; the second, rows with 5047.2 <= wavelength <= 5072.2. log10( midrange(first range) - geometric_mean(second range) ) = 1.9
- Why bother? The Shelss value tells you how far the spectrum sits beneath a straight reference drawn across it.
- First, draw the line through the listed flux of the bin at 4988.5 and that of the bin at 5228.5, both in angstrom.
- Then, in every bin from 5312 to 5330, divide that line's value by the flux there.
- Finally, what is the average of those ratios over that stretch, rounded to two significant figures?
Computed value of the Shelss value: 0.92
